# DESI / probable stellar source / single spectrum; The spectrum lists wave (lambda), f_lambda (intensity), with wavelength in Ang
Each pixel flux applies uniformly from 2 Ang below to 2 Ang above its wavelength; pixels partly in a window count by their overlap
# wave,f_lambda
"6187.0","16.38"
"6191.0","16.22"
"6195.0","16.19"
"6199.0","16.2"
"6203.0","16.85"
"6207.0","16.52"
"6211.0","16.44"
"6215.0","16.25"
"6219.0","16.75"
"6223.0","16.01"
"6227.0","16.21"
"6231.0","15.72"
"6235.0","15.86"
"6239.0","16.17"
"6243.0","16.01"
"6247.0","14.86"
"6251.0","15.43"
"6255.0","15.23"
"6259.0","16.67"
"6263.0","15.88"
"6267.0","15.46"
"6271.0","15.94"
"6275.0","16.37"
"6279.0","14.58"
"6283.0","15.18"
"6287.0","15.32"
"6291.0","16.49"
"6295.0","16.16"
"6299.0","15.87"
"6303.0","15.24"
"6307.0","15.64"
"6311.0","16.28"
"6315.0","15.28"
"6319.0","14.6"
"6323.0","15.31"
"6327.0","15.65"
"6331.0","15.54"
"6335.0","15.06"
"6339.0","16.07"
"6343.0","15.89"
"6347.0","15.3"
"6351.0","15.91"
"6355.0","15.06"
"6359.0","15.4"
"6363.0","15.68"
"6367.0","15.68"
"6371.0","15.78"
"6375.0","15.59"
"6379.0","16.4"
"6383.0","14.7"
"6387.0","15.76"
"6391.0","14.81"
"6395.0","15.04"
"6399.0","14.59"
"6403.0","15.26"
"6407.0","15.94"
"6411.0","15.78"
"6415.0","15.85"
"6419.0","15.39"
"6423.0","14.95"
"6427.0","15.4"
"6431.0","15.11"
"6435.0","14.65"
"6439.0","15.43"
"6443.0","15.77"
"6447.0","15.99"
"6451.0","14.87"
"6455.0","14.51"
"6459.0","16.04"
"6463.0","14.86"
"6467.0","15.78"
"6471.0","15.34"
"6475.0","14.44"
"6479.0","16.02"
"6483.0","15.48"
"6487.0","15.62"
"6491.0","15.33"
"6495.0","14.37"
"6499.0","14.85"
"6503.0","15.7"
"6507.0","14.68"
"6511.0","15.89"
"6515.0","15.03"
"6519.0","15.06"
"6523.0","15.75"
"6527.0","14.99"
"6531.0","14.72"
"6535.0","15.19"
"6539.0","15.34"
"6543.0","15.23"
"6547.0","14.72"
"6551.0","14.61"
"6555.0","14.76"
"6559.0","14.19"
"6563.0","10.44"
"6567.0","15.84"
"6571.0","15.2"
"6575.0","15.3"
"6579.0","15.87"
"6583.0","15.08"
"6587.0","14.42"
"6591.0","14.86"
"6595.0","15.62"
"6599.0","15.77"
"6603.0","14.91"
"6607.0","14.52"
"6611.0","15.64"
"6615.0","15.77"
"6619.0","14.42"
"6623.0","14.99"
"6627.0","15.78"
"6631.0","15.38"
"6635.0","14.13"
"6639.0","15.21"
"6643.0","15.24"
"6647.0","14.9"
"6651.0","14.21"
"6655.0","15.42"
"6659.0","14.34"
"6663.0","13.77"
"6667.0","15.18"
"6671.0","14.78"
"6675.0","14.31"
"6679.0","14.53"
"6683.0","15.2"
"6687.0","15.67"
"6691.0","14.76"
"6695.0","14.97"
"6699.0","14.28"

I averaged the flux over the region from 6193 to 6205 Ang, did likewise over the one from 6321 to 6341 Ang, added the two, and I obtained 31.9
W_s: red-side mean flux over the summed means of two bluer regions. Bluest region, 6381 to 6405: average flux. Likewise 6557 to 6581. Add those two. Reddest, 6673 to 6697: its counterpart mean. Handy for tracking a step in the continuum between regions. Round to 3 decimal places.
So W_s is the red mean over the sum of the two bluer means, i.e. 0.505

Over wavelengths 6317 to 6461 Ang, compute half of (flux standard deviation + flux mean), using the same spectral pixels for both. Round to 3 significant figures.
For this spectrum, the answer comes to 7.95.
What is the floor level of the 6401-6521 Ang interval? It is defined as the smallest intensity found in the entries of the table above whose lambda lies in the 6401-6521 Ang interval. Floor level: 14.37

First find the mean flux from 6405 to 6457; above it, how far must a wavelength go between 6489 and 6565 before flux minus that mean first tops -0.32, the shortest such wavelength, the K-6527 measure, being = 6491.0 Ang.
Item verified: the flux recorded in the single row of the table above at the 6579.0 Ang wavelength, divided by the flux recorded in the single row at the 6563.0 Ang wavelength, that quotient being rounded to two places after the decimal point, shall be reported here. 1.52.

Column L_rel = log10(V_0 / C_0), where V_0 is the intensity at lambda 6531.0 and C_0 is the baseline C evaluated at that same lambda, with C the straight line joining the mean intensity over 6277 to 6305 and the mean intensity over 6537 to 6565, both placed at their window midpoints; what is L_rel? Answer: 0.013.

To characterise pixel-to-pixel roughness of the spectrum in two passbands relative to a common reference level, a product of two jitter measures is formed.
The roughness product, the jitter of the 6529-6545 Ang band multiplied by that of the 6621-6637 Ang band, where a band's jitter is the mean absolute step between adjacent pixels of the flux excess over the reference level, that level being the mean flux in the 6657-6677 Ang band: 0.20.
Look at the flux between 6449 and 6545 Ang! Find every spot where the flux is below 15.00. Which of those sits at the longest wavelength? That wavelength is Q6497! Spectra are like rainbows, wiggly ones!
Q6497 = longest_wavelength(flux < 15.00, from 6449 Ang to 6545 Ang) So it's 6531.0 Ang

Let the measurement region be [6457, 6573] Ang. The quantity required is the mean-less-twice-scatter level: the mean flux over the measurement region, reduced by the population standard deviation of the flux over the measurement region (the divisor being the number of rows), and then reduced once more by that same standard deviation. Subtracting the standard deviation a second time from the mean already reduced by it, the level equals 13.0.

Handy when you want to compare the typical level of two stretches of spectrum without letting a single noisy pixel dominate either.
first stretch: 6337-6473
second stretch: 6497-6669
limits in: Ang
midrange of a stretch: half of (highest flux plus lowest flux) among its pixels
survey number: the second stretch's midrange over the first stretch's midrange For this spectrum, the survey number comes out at 0.85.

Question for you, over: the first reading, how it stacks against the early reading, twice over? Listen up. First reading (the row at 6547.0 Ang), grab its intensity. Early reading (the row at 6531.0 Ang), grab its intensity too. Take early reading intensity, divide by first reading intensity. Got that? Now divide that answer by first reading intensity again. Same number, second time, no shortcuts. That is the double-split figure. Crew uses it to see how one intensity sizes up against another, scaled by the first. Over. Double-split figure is 0.068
